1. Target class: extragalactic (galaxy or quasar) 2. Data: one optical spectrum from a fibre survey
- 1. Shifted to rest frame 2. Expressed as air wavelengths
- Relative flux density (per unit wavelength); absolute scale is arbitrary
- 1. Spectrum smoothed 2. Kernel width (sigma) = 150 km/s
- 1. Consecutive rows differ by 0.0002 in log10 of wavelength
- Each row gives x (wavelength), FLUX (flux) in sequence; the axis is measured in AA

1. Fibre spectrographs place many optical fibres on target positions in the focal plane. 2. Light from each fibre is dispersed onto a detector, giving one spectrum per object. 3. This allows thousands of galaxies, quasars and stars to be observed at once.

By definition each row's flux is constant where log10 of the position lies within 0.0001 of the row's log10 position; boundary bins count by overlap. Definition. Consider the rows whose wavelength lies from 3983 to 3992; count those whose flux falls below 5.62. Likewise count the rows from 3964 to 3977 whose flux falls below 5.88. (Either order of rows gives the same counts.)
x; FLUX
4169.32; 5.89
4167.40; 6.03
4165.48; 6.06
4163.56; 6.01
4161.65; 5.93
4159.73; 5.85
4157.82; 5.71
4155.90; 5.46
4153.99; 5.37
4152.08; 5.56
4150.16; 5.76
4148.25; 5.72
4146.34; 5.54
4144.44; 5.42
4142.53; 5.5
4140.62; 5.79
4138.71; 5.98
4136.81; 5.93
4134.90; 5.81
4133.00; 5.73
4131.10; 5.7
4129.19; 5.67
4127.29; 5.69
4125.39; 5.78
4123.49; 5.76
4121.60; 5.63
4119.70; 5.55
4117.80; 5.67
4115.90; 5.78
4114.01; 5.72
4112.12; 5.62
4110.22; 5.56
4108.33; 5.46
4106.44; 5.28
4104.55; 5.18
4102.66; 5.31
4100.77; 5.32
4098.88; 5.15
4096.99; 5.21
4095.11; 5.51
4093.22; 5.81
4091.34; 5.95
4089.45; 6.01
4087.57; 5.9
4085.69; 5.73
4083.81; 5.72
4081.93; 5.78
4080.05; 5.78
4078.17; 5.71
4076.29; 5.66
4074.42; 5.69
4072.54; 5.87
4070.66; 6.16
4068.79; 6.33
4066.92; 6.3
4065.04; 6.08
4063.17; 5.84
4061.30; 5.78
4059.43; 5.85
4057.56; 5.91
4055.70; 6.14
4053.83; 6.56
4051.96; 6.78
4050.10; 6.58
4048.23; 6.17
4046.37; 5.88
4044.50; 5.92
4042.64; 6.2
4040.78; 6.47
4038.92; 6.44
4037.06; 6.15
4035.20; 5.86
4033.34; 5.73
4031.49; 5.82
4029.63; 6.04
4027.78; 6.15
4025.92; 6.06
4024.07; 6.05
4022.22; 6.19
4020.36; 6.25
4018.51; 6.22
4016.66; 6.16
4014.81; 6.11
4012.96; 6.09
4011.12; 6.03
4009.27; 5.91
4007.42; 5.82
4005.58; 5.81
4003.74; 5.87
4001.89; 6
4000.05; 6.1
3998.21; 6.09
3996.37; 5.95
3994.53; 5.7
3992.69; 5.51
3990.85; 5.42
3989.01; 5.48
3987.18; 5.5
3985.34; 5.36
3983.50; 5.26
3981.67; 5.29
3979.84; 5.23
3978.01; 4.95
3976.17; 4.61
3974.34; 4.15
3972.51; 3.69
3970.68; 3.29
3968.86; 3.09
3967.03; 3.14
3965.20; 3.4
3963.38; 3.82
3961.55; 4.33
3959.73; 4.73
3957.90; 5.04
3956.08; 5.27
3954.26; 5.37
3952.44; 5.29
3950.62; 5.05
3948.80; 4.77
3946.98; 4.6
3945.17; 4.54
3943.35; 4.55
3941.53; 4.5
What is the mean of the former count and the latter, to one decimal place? 6.0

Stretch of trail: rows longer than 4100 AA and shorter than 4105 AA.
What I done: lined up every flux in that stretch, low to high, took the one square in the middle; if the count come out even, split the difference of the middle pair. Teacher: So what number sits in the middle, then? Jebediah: 5.31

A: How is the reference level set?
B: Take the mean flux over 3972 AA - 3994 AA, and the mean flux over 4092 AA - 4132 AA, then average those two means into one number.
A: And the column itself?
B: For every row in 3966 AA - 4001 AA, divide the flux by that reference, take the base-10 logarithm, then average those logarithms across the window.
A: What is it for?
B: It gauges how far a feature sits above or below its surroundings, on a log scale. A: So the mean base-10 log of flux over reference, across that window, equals -0.04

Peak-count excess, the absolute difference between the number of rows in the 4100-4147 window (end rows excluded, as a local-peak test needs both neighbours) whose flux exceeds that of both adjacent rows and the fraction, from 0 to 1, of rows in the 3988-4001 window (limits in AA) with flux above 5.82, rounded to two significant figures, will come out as 2.6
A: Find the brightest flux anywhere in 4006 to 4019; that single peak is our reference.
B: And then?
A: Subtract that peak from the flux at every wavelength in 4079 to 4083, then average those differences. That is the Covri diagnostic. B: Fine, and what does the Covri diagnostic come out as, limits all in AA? -0.4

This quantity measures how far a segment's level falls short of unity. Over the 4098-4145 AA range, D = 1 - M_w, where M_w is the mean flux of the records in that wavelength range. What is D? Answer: -4.60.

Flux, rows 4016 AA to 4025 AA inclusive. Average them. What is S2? 6.17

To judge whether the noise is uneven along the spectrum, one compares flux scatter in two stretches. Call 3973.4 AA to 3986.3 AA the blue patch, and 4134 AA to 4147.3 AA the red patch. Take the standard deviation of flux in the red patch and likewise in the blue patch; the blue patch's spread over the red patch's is 2.0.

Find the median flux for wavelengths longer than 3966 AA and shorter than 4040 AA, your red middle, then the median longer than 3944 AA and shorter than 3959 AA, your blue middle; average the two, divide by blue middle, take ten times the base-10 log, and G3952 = 0.33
